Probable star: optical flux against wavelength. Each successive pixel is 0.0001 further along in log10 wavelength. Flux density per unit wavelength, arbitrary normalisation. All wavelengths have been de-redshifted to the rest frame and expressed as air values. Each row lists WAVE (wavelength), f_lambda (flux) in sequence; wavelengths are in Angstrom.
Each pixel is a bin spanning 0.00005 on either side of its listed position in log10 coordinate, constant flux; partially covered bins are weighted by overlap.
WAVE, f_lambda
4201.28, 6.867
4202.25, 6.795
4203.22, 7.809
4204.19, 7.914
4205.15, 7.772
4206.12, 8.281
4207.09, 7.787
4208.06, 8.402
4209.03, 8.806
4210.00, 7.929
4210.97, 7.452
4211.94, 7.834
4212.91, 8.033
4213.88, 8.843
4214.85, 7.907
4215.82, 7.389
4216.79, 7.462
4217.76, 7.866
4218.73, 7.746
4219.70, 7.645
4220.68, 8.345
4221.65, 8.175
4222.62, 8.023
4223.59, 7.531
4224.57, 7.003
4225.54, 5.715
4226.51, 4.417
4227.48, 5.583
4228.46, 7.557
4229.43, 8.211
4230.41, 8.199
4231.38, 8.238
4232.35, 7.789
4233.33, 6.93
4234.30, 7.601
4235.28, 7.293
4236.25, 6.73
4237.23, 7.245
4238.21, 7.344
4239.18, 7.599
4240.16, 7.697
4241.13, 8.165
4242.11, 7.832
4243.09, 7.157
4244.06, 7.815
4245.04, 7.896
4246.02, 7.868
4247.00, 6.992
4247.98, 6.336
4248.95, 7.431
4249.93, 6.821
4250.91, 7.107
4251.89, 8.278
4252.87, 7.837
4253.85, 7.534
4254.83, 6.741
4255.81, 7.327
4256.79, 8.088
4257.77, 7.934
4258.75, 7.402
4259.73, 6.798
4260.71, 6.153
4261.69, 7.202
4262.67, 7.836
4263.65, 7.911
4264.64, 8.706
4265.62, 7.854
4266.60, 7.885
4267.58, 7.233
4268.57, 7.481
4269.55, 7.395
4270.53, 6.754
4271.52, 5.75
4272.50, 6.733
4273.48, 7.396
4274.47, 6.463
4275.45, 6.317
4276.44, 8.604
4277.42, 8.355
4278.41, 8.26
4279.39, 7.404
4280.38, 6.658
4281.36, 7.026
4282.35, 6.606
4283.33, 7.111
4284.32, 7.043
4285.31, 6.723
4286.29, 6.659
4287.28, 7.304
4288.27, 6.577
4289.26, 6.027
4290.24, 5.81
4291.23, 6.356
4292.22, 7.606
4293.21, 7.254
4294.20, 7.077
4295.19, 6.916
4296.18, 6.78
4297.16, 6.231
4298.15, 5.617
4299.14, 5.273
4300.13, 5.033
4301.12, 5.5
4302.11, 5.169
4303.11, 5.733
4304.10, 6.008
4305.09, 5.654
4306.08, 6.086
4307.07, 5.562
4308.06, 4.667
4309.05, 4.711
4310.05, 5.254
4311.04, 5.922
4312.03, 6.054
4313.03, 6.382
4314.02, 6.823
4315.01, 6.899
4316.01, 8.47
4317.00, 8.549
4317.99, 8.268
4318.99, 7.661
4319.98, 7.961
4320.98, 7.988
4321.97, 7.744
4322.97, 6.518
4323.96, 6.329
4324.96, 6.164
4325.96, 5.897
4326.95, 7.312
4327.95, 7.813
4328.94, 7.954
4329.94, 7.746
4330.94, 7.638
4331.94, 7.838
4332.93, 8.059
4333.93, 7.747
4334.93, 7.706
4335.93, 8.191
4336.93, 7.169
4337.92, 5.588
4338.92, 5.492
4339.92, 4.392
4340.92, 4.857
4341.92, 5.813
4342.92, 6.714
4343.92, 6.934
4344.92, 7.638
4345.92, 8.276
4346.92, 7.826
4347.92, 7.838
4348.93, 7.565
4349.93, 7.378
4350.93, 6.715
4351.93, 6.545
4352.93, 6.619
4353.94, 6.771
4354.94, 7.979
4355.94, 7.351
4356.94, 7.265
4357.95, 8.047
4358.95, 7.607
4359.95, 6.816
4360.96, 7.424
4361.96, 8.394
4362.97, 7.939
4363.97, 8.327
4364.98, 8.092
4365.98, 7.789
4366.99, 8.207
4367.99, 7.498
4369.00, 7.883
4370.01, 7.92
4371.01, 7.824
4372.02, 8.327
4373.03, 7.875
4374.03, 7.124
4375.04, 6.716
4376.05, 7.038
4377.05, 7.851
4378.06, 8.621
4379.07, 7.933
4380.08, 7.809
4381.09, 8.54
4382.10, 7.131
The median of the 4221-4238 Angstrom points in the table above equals 7.5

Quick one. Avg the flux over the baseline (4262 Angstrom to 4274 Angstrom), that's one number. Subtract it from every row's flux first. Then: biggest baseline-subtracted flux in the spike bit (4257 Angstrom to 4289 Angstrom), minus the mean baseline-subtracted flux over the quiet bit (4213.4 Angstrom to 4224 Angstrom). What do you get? 0.8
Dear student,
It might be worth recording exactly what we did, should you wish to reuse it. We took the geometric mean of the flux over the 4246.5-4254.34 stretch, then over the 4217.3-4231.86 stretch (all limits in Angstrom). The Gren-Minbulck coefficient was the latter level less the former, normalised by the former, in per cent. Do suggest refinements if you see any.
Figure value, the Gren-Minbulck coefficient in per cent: 0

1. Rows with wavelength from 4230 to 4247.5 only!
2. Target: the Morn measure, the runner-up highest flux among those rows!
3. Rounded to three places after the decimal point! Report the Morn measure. 8.199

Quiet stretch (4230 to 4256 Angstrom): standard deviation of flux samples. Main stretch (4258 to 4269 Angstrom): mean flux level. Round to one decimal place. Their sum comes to 8.0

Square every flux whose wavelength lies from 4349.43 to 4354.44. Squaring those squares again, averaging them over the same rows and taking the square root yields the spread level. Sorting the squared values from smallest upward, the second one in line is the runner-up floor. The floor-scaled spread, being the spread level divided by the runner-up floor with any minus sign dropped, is 1.06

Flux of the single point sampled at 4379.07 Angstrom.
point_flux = 7.933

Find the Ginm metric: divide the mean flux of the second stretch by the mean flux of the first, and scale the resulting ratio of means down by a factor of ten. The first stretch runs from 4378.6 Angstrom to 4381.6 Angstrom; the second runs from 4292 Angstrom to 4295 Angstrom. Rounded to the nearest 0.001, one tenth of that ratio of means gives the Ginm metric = 0.090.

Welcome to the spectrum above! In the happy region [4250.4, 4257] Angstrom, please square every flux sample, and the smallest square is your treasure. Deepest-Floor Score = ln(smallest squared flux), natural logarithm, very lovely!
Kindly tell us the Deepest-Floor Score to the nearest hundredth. 3.82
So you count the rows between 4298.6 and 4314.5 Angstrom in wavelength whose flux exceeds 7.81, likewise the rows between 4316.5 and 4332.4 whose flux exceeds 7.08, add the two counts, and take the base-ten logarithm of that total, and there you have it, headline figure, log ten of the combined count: 1.08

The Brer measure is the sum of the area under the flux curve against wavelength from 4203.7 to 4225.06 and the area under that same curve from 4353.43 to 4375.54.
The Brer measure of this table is 339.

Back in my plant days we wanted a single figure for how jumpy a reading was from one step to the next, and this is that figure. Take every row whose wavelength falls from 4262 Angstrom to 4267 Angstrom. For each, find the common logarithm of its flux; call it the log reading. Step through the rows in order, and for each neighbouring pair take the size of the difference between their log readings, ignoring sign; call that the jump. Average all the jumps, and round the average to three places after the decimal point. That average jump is 0.023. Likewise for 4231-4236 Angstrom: 0.033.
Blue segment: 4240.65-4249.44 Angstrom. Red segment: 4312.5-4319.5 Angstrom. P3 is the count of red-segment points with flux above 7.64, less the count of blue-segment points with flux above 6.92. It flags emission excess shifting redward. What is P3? -4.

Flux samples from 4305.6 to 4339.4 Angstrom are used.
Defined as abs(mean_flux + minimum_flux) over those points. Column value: 11.6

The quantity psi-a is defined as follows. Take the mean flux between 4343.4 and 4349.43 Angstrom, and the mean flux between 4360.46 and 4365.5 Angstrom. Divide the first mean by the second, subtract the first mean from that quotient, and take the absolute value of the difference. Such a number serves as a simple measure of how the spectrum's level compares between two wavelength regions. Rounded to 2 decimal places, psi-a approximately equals 6.72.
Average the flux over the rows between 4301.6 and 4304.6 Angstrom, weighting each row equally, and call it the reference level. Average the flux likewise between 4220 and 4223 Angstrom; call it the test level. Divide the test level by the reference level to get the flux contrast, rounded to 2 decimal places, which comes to 1.45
